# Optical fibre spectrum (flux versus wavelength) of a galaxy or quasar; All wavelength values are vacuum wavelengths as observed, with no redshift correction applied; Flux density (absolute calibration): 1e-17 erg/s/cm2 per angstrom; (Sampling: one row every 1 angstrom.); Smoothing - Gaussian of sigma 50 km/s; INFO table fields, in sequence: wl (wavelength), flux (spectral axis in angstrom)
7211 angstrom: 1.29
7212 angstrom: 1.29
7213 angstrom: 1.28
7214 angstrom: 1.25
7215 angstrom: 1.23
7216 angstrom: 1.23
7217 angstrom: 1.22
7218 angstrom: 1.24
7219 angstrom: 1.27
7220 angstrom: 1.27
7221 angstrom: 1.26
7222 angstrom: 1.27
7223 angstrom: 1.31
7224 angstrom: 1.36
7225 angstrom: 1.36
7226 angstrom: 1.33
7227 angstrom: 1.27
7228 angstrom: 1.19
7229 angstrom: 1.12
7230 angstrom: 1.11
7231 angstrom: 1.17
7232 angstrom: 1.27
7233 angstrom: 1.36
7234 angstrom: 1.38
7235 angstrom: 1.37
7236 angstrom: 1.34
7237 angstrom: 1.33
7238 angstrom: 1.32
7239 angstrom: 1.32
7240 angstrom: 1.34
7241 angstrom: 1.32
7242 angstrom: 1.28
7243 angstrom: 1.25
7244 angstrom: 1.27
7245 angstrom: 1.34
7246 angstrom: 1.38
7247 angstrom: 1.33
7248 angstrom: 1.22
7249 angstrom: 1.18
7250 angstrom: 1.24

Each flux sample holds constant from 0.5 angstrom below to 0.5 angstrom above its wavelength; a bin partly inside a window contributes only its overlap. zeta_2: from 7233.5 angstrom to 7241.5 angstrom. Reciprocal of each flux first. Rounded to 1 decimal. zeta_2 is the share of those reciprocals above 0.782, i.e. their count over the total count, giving 0.0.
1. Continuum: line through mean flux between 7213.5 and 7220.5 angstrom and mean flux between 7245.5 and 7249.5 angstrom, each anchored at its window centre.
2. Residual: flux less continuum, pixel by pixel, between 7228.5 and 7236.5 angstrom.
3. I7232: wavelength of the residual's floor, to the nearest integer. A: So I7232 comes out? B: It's 7230 angstrom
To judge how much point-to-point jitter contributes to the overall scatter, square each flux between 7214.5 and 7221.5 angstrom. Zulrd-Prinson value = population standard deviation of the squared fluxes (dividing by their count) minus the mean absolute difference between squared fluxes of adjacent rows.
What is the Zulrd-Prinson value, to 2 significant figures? 0.019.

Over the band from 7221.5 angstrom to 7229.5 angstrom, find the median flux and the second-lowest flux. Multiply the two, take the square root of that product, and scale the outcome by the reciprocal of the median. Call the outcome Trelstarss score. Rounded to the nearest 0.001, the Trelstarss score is 0.960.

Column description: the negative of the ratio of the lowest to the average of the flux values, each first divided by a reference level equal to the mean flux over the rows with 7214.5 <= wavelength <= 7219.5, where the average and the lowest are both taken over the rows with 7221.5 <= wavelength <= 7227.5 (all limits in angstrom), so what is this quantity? -0.965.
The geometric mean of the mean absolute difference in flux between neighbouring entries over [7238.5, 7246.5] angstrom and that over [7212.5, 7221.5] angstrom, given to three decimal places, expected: 0.023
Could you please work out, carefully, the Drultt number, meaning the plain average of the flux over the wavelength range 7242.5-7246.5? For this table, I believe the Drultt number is 1.31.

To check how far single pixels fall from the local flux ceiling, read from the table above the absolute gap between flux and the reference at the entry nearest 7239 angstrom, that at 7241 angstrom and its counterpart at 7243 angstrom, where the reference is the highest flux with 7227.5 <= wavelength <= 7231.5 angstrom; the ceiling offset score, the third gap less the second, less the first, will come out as -0.20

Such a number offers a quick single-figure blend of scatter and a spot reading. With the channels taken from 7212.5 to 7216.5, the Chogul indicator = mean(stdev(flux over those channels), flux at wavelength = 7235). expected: 0.70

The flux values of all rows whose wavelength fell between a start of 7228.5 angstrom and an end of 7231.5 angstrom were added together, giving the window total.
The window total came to 3.40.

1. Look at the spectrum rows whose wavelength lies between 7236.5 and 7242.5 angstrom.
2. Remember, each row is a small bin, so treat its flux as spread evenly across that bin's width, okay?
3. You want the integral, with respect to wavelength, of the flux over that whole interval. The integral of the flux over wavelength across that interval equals 8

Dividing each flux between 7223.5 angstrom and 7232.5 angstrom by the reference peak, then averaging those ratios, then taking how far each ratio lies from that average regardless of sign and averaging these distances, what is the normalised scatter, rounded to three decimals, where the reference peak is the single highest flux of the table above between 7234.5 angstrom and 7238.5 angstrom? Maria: 0.061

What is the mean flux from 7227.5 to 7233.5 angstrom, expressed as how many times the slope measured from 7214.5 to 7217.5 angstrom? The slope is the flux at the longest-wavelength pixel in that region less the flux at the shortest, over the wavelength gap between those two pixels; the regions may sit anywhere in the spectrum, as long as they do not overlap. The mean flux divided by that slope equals -241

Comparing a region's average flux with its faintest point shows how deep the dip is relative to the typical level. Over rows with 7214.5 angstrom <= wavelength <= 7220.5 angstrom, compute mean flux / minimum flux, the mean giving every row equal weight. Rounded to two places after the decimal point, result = 1.02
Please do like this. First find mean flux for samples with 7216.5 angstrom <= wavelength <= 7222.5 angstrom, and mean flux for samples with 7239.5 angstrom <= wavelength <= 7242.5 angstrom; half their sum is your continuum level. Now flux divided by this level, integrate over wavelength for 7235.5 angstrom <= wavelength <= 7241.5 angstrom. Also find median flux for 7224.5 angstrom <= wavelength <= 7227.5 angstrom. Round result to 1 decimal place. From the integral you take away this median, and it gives 4.9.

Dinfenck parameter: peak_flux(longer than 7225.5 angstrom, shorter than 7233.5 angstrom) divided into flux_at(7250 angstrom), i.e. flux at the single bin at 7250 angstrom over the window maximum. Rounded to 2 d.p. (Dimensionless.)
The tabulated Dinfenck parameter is 0.91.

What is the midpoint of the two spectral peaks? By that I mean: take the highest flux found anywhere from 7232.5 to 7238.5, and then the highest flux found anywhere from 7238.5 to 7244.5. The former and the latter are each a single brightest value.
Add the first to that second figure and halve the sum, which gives 1.36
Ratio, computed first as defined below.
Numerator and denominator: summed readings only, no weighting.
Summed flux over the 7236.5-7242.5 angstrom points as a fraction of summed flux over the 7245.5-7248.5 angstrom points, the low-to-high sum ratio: 2.0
